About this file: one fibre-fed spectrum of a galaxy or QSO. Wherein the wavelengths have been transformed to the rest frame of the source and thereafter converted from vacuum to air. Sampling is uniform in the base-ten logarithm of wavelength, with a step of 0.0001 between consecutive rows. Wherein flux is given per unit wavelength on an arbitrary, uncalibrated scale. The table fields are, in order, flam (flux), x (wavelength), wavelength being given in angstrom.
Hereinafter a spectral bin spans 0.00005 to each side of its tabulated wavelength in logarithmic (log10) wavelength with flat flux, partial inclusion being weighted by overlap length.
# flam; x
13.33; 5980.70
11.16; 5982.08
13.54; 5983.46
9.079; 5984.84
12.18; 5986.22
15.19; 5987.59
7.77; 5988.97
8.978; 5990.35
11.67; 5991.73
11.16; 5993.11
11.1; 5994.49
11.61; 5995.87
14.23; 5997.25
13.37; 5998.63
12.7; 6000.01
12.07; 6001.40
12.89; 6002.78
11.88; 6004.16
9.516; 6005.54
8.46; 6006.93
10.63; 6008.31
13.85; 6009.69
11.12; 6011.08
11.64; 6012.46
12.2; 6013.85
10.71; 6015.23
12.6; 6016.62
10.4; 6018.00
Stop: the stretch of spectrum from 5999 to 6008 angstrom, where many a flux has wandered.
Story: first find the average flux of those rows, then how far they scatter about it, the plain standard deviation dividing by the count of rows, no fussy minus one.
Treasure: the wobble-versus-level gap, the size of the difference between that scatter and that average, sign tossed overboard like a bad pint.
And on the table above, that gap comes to 9.6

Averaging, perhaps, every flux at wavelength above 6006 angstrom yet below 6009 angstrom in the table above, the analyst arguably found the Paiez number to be 9.5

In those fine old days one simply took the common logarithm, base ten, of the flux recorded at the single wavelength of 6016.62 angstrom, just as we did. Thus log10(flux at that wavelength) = 1.10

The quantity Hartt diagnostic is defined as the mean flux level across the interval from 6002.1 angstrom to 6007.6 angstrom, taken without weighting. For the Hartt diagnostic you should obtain 10.7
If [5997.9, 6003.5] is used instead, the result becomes 12.8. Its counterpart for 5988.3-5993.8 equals 9.9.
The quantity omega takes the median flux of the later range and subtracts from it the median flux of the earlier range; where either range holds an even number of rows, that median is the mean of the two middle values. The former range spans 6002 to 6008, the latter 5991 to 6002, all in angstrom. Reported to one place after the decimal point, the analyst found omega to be -1.2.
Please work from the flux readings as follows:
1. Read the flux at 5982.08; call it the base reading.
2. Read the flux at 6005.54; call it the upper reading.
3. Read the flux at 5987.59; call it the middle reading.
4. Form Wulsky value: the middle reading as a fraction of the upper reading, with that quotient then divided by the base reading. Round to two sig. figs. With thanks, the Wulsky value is 0.14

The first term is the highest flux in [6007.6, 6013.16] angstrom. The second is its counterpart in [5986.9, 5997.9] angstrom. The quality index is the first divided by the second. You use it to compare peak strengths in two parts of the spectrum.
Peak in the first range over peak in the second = 0.91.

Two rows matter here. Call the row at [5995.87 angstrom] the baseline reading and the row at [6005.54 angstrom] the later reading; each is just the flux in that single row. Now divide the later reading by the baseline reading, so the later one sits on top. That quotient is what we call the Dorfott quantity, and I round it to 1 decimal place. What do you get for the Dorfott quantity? 0.8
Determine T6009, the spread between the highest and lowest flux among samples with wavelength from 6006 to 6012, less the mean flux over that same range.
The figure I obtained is -5.6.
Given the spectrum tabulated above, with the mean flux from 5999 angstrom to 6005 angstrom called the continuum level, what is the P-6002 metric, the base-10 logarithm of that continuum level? 1.09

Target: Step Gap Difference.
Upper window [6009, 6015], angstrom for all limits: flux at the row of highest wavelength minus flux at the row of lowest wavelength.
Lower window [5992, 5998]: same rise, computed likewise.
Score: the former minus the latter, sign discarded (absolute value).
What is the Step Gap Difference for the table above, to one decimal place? 4.7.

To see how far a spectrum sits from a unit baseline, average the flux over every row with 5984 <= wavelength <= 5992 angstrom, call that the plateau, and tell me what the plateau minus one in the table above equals 9.8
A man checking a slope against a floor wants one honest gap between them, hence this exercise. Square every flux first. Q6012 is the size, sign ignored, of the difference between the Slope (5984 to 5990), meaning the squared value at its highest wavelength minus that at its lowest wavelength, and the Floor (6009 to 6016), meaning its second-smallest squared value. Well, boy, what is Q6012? 146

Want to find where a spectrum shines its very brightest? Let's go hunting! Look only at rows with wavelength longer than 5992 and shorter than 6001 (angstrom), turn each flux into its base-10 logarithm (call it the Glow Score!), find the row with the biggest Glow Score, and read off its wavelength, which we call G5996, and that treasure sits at 5997.25 angstrom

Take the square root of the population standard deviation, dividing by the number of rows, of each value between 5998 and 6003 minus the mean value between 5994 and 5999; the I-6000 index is 0.68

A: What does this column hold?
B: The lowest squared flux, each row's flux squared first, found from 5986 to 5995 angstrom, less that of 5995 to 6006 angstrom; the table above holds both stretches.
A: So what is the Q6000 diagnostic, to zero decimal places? -30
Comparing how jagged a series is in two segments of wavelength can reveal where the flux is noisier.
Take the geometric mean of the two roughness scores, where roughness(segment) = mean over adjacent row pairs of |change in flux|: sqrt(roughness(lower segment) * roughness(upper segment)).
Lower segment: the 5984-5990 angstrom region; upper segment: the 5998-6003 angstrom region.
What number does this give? 1.8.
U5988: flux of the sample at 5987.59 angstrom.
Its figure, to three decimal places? 15.190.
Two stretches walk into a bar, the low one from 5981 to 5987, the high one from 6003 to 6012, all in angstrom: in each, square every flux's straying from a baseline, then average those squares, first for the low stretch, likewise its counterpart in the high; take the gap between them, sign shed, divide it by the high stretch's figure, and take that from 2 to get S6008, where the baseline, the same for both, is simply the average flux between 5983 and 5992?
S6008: 1.9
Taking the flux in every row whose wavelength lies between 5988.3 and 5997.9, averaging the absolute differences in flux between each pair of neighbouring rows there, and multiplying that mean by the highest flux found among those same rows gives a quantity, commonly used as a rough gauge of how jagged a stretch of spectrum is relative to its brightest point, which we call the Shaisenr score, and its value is 18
